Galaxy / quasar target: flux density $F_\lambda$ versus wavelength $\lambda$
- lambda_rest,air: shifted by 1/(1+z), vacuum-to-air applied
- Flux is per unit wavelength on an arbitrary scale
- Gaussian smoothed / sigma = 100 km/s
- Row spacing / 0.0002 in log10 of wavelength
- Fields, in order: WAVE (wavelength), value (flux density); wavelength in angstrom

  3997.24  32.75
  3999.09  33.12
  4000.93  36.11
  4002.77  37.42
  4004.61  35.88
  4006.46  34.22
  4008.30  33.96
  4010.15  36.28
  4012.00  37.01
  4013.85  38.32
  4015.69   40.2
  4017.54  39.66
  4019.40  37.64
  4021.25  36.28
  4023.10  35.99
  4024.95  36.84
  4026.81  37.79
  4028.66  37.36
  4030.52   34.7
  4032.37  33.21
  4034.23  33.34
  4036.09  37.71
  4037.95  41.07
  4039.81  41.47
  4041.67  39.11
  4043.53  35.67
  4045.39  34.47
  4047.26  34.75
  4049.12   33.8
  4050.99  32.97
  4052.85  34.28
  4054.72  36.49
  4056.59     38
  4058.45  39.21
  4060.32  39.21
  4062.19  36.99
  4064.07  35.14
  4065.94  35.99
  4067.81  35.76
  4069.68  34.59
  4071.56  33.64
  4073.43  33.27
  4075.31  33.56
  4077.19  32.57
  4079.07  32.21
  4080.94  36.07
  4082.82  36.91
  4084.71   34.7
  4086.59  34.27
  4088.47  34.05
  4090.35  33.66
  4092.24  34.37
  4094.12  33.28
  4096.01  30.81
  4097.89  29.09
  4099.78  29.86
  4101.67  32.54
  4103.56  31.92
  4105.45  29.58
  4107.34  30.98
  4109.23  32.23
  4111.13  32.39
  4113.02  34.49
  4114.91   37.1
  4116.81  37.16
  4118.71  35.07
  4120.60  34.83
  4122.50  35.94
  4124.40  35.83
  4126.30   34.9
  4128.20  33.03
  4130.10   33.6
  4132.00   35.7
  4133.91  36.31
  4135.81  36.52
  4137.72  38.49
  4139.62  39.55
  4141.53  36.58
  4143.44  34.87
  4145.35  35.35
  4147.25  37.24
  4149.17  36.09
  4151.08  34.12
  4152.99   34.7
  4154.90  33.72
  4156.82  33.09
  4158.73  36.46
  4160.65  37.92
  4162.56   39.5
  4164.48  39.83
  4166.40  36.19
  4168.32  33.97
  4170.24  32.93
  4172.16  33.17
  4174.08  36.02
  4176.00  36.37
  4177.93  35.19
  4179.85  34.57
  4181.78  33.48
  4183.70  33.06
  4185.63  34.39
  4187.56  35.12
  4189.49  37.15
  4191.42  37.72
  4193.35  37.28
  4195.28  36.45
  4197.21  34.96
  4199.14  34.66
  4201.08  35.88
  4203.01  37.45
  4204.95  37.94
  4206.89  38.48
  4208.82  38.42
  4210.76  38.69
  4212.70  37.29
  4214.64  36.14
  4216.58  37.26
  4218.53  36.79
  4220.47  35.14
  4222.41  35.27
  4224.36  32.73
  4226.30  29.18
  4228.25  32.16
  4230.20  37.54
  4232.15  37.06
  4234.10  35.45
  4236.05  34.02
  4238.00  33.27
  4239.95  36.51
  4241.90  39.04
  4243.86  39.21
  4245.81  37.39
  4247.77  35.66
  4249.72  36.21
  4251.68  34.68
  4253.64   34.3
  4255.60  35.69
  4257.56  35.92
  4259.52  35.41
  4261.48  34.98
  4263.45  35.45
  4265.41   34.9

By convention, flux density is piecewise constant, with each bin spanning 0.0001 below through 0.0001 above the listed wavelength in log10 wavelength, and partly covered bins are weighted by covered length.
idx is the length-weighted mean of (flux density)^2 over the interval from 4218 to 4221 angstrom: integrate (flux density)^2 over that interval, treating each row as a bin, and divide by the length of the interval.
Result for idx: 1296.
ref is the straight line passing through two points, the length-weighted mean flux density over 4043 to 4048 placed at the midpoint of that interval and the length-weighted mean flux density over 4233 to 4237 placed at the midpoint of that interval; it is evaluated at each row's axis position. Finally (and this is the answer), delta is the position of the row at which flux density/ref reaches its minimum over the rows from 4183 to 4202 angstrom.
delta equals 4183.70 angstrom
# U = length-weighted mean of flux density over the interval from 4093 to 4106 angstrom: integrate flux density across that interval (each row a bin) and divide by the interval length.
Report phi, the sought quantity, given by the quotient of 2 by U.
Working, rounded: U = 31.1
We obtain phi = 0.064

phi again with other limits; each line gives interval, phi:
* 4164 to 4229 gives 0.056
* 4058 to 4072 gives 0.055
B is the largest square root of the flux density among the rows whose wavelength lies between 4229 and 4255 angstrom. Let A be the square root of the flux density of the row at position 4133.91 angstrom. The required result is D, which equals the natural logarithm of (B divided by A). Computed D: 0.038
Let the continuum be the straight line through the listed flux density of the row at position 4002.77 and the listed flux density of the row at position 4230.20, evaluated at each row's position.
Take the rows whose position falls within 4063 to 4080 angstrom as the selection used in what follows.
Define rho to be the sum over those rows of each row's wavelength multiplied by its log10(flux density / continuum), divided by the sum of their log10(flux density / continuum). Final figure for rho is 4073.3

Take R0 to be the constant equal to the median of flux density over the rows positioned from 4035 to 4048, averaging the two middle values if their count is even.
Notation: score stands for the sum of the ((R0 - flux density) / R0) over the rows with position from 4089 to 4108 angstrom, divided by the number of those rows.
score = 0.16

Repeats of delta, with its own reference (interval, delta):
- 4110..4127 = 4111.13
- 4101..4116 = 4105.45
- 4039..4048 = 4045.39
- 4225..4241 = 4226.30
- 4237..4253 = 4238.00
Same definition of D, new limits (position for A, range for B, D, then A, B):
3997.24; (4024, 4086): 0.118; 5.72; 6.44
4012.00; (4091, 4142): 0.033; 6.08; 6.29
